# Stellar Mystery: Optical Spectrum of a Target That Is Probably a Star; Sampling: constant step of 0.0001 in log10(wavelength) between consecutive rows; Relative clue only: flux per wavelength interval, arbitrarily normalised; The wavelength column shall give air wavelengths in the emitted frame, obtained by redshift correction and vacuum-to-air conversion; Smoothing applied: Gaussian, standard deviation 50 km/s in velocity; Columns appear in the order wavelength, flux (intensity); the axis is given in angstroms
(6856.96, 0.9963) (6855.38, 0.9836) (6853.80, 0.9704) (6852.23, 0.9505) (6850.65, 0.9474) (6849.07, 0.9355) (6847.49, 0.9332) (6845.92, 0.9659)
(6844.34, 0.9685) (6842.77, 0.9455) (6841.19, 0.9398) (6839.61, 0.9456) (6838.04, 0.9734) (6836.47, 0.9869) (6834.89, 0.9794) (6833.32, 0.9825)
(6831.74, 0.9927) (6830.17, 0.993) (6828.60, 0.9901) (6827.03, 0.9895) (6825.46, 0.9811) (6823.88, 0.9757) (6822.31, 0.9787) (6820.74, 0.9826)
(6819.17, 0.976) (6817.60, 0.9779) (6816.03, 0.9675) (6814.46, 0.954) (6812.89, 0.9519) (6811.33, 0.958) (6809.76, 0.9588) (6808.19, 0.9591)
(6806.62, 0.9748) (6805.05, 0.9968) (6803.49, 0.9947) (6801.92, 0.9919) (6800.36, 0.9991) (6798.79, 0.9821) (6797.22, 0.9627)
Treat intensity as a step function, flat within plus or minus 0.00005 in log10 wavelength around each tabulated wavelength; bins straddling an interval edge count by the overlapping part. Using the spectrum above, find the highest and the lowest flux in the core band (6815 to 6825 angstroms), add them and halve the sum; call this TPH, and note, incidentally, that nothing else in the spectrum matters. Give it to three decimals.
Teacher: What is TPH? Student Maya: 0.975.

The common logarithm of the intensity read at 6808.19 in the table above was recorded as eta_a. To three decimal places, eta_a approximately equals -0.018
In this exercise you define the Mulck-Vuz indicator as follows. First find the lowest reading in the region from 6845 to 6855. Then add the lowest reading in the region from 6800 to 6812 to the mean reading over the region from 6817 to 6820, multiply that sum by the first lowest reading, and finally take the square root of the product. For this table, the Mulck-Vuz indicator 1.34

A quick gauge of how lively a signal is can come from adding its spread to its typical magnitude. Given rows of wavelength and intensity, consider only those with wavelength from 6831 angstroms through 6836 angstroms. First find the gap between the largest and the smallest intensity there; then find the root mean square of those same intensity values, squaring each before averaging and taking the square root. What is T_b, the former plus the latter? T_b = 1.00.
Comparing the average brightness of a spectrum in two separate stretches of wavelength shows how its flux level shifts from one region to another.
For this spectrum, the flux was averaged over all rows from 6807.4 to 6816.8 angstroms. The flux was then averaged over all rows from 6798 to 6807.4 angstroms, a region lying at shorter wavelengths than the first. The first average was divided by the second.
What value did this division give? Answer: 0.97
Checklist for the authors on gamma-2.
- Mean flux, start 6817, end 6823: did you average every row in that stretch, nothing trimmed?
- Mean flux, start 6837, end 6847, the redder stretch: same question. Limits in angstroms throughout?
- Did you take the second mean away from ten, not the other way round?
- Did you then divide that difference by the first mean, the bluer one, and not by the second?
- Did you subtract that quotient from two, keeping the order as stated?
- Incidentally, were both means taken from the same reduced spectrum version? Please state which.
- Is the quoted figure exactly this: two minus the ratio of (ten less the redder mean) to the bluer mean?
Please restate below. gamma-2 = -7.24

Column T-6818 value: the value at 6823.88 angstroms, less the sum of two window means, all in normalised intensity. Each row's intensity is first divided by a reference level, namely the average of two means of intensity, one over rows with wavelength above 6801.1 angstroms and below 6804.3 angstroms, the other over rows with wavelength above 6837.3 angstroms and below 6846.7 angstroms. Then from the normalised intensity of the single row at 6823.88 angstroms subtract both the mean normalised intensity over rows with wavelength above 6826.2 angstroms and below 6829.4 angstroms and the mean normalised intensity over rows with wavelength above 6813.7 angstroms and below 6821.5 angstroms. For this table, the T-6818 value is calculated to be -1.01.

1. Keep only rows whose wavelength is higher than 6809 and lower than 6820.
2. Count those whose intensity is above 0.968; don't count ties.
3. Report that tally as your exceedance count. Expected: 2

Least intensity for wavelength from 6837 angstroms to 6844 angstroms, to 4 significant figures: 0.9398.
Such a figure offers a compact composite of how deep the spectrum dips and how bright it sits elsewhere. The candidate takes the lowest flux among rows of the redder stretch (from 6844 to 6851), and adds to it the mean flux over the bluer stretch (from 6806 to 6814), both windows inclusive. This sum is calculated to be 1.89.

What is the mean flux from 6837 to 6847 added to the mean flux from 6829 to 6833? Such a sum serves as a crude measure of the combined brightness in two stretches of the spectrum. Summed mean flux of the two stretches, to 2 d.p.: 1.95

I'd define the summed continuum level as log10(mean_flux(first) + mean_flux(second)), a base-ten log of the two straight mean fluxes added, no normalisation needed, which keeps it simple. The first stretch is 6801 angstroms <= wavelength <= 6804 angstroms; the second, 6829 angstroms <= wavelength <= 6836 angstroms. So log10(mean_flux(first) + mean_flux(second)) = 0.297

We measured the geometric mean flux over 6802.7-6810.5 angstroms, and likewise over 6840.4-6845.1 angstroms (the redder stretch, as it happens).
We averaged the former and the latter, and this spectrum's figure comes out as 0.964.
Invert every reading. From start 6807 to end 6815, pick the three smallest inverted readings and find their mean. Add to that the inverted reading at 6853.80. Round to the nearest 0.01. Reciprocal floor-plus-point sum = 2.07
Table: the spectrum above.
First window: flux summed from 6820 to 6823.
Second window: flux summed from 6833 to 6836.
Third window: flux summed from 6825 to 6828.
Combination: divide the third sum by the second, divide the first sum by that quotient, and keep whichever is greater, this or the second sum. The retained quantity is 1.962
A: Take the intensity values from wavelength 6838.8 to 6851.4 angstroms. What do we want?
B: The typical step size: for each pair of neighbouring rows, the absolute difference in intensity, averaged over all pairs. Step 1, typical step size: 0.0120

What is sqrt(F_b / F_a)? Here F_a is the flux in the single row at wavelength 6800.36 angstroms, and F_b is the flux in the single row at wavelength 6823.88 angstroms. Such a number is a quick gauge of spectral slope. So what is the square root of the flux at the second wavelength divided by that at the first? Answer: 0.99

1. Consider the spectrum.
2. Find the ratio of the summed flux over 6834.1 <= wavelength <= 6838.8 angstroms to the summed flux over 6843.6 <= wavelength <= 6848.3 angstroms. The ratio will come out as 1.03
